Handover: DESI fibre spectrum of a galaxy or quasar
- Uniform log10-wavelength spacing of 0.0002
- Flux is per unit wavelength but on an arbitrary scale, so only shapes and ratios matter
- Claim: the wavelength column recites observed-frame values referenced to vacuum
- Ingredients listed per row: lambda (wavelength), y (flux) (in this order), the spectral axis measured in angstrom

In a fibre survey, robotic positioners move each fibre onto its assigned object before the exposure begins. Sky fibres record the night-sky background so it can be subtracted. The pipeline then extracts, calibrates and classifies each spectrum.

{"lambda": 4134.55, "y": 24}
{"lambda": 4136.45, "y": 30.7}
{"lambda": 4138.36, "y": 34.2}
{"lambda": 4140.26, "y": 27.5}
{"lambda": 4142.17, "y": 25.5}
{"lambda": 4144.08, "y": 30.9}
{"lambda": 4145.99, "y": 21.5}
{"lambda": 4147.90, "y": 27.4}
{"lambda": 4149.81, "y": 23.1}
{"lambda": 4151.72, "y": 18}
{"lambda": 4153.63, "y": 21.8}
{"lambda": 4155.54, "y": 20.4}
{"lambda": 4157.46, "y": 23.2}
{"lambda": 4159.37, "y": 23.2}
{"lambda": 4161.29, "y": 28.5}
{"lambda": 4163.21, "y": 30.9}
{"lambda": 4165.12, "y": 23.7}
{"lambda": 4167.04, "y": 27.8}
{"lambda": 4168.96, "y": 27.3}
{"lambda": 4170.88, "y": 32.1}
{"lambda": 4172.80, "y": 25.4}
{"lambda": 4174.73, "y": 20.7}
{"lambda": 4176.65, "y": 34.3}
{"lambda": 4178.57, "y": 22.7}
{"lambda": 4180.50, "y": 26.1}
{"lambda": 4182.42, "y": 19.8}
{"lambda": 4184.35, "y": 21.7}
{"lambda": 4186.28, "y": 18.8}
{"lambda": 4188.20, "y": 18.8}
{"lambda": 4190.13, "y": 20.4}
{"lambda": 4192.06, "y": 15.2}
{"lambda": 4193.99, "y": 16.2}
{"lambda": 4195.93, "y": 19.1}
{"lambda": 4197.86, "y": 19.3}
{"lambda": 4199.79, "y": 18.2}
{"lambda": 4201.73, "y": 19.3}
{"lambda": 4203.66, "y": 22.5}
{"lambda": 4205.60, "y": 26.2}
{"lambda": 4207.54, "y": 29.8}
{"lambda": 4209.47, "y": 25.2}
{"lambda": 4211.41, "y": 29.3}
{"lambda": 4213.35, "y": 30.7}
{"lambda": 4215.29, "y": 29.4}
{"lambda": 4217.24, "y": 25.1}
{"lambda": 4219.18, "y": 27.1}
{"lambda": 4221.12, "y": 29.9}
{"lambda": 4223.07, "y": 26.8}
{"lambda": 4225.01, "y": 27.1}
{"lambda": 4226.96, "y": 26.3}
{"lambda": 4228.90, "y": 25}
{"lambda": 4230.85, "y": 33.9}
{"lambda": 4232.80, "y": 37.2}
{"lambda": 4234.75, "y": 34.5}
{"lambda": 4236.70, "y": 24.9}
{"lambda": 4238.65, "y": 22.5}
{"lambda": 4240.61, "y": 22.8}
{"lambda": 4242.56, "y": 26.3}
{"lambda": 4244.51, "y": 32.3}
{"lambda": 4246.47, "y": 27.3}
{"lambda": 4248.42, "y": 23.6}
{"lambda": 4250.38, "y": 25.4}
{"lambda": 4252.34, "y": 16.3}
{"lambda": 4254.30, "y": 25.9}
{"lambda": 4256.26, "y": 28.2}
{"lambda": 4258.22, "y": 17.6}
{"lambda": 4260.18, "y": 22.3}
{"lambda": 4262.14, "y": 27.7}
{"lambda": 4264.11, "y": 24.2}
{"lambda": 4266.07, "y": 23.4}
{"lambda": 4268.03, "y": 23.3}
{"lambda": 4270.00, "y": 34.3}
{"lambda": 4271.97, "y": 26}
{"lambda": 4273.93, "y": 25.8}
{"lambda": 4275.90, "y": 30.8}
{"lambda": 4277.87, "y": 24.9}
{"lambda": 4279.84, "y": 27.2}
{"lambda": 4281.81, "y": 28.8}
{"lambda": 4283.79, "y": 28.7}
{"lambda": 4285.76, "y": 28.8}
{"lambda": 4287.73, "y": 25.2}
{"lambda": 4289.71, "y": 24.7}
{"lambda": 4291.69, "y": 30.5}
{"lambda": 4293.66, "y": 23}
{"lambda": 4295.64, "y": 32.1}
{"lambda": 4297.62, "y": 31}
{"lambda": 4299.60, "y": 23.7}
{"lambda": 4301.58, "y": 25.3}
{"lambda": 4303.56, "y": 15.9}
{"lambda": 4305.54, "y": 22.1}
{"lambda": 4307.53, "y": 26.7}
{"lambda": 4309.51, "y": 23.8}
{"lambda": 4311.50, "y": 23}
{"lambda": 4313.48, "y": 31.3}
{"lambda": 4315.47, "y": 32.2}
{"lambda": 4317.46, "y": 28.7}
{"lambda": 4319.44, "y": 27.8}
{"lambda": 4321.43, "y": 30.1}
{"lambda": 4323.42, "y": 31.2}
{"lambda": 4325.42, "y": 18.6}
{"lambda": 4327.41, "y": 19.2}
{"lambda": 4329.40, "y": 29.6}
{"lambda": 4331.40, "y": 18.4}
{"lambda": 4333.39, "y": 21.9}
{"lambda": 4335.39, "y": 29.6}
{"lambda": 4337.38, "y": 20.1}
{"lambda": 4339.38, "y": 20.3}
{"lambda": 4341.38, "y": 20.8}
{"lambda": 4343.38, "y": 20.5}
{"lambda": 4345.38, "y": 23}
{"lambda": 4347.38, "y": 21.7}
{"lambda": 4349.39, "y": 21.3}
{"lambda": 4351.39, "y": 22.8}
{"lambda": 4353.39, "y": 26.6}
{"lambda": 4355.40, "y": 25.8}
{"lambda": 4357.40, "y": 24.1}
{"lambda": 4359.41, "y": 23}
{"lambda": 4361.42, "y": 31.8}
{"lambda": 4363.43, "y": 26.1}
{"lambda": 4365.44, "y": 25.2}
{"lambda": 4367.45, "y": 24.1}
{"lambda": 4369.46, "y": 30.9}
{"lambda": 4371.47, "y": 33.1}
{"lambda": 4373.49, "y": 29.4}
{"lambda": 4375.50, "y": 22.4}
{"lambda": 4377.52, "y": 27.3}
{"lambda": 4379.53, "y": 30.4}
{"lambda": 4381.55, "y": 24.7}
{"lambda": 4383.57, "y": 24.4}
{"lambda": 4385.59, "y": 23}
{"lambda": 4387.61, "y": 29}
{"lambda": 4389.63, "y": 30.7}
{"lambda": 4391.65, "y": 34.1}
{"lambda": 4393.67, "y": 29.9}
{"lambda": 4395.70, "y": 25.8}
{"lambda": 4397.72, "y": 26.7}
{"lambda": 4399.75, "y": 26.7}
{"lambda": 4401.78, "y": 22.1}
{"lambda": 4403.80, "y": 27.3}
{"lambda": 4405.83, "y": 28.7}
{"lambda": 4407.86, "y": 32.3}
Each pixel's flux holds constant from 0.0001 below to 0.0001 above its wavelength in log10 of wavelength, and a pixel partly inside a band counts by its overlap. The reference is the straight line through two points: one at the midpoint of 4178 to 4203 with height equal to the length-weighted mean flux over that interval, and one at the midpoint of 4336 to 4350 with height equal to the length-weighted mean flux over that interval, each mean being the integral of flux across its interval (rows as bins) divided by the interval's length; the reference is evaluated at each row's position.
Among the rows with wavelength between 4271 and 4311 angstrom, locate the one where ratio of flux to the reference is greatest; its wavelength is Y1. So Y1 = 4295.64 angstrom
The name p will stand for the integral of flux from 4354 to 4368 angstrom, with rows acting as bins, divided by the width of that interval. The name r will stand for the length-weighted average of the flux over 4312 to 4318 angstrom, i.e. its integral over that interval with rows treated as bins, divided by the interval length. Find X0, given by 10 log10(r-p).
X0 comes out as 6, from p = 26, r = 30.3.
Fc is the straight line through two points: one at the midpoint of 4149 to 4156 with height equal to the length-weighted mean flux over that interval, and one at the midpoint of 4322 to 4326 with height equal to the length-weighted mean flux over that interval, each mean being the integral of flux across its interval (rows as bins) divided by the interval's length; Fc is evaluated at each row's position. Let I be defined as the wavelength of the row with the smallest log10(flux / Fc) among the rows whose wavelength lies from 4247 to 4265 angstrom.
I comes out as 4252.34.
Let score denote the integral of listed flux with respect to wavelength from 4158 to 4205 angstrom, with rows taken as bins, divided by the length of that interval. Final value 23.0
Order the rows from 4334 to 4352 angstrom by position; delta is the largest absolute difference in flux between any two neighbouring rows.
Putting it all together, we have 9.5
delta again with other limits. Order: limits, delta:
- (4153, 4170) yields 7.2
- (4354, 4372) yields 8.8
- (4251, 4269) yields 10.6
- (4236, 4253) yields 9.1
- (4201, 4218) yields 4.6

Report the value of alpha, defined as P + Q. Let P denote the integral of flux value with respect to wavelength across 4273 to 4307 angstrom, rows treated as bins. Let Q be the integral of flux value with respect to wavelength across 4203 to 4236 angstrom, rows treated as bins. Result 1841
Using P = 897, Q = 944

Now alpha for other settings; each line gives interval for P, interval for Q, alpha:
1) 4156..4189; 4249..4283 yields 1688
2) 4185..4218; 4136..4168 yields 1566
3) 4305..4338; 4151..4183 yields 1652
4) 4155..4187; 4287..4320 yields 1674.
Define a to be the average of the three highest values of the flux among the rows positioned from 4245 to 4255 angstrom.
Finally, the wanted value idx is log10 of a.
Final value 1.42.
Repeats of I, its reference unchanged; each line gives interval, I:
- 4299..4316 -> 4303.56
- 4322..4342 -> 4331.40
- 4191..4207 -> 4192.06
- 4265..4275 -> 4268.03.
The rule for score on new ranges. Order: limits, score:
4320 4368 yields 24.0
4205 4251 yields 27.9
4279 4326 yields 26.7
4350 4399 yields 27.1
